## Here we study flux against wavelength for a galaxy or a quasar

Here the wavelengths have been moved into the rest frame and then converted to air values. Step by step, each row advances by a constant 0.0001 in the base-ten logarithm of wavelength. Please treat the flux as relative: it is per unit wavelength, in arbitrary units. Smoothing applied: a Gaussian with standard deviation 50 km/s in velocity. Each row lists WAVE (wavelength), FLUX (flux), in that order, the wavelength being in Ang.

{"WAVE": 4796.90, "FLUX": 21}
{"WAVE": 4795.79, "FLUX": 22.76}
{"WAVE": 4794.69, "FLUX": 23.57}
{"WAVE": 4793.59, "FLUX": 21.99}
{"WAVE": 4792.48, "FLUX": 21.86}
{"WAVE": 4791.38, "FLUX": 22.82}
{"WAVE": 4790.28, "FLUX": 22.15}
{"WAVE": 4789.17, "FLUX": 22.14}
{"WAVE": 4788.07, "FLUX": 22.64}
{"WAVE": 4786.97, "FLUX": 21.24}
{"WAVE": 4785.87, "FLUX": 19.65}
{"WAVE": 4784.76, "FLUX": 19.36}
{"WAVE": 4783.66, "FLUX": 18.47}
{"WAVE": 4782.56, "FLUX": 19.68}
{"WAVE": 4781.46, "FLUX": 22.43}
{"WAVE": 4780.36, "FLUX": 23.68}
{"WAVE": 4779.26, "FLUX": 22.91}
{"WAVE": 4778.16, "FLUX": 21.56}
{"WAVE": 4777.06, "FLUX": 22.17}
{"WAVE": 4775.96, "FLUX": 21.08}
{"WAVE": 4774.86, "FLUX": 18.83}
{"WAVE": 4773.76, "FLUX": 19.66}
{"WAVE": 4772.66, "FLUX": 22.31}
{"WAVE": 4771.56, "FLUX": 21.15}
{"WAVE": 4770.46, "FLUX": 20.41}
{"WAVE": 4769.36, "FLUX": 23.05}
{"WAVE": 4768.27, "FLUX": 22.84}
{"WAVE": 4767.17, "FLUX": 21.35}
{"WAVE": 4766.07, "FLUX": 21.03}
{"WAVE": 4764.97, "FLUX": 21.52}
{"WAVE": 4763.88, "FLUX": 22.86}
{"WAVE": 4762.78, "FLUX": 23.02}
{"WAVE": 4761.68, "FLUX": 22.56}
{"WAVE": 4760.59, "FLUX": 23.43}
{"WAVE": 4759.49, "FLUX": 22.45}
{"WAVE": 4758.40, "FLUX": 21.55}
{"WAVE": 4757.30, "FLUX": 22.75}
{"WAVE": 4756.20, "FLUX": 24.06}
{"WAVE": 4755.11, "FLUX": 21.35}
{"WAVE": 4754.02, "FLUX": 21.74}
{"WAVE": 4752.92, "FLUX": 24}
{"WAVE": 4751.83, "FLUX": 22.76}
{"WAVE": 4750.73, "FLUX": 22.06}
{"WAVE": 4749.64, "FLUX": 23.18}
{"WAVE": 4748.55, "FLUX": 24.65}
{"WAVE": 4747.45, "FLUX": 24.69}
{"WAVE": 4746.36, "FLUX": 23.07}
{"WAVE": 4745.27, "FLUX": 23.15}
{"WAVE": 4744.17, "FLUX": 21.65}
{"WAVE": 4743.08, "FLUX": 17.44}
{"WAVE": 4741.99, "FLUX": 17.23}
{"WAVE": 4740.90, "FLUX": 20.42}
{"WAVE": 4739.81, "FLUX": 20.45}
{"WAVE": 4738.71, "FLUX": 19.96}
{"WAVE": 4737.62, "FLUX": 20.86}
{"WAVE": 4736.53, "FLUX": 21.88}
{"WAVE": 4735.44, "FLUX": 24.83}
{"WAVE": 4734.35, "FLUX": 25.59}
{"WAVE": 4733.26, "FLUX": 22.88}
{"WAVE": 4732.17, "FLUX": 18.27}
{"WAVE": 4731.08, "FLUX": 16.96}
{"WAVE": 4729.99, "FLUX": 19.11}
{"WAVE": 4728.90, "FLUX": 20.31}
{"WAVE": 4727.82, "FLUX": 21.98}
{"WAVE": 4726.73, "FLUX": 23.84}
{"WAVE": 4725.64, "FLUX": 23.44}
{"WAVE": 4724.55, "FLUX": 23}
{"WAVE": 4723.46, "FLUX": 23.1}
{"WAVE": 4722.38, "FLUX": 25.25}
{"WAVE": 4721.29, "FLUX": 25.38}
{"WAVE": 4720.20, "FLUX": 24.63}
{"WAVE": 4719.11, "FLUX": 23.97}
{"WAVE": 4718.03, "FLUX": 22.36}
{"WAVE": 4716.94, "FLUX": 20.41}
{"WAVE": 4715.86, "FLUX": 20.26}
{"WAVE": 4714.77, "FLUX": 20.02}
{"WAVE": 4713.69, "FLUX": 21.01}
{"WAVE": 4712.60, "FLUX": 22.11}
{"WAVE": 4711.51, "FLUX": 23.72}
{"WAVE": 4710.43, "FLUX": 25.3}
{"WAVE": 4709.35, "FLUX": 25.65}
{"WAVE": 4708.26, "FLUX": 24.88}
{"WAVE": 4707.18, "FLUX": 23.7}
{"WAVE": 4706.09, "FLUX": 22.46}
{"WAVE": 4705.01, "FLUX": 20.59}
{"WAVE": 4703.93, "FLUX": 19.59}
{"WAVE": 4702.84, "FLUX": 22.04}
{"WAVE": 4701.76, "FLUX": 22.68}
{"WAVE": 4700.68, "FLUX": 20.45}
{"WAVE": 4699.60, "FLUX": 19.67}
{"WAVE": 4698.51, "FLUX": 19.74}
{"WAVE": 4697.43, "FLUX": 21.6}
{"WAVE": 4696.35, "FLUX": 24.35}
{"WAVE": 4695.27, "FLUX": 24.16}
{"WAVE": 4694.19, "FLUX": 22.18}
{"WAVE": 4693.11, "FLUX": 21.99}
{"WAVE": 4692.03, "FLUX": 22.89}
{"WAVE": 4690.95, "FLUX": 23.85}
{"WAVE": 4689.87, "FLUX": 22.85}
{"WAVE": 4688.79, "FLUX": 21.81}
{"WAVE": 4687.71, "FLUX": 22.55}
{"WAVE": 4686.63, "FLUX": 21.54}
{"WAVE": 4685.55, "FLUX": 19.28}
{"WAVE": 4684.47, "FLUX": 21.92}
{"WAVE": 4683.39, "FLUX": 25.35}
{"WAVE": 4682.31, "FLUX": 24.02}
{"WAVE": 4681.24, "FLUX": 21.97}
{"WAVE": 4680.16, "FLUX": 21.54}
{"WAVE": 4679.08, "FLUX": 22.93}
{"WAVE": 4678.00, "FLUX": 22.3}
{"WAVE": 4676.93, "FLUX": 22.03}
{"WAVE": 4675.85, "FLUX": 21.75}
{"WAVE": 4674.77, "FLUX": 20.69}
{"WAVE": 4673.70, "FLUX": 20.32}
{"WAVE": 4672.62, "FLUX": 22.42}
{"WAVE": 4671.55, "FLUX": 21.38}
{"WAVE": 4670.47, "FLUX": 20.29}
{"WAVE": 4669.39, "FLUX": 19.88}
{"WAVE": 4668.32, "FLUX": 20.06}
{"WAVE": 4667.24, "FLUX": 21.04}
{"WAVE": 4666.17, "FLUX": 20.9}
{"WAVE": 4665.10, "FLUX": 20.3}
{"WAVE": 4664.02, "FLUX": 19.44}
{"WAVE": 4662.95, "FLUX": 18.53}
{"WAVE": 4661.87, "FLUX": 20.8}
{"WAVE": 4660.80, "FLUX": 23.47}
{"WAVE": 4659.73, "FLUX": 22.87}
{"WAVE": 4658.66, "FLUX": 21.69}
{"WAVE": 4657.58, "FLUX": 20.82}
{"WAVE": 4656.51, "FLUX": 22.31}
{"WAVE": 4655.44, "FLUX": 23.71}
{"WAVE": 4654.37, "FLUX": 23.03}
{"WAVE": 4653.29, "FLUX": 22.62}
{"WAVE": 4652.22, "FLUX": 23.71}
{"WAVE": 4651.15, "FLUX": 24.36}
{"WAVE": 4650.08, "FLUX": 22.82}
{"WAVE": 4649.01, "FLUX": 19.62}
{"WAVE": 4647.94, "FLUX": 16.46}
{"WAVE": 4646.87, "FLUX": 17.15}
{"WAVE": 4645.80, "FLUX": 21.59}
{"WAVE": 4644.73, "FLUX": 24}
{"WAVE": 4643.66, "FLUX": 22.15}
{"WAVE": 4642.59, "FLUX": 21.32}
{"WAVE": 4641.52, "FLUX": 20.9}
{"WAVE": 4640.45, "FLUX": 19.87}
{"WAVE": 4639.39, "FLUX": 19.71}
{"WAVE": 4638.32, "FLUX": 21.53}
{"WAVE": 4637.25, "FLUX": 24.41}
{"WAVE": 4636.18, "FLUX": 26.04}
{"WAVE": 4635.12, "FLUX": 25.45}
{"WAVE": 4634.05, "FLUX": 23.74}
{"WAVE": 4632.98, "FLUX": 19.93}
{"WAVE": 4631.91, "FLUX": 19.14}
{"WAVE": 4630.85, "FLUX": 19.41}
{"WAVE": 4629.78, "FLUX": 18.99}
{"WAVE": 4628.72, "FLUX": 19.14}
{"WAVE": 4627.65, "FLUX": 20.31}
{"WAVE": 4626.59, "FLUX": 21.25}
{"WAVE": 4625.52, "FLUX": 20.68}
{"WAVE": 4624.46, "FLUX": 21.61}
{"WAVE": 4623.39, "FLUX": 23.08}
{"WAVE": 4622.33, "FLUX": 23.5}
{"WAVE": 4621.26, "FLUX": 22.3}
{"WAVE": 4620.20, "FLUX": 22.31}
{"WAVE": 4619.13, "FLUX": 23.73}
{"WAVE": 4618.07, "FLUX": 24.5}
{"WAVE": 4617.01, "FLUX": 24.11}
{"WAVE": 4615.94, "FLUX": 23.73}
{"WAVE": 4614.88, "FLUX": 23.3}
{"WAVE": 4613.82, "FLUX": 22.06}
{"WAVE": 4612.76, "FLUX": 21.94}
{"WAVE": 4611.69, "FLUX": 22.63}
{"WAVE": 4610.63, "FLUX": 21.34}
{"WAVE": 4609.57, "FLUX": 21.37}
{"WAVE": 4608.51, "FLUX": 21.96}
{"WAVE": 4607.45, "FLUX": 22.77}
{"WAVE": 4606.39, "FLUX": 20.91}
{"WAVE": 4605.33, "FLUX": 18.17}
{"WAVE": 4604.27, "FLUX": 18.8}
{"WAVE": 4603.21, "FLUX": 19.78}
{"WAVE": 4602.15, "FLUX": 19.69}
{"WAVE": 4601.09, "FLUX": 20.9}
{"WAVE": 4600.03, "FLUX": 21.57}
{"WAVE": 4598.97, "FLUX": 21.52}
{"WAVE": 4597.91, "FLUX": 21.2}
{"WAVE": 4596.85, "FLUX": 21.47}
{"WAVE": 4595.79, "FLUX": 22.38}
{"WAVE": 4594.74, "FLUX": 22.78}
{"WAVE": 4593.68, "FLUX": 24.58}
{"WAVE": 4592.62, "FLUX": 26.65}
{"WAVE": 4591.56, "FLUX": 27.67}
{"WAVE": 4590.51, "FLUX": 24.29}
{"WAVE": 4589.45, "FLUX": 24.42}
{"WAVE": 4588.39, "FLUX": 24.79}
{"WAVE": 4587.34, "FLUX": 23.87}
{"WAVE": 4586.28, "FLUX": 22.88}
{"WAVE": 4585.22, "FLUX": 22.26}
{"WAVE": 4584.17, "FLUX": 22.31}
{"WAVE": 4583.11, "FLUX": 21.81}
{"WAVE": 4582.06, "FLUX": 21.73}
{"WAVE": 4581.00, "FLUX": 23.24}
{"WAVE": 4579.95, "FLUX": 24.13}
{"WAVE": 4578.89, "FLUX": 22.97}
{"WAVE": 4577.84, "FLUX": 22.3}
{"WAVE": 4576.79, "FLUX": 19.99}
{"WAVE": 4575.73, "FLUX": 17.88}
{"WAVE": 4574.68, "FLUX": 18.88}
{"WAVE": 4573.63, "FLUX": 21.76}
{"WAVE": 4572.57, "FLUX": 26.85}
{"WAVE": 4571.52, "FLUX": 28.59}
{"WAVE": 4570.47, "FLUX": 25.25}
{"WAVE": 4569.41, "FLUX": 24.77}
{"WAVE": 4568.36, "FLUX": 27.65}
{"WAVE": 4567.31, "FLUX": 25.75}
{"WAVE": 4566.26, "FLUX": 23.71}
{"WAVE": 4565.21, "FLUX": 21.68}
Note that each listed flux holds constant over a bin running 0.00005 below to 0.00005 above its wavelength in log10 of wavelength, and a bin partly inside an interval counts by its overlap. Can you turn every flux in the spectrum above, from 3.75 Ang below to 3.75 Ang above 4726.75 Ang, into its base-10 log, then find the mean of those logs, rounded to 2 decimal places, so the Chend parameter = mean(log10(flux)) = 1.34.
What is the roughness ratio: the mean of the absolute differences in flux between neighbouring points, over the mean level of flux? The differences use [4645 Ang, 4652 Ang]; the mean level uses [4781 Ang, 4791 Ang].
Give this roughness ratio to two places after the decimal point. 0.12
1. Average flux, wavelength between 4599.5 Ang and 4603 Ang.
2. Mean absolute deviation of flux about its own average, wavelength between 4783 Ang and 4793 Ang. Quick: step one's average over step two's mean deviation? 16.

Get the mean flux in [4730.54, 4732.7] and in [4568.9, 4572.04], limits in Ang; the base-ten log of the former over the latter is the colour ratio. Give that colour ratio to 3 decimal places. -0.172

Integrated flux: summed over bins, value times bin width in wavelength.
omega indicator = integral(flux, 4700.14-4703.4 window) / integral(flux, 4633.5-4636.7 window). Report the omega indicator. 0.88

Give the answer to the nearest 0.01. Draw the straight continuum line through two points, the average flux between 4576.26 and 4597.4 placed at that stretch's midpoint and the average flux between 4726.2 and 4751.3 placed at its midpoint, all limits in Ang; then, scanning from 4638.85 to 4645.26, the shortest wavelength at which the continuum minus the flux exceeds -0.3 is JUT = 4639.39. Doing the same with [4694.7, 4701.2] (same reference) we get 4697.43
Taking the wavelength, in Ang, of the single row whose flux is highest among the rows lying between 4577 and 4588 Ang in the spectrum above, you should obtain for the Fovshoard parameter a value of 4579.95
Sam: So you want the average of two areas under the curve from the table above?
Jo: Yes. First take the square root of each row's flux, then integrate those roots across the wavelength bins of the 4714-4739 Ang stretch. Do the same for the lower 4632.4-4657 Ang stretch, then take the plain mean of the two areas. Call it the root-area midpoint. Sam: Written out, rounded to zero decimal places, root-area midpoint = 116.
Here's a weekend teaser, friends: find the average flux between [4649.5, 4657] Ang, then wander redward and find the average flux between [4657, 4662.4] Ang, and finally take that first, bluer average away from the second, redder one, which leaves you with -1.3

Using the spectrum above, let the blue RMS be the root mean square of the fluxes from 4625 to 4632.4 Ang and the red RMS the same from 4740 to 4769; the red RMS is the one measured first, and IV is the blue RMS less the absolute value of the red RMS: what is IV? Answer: -2.4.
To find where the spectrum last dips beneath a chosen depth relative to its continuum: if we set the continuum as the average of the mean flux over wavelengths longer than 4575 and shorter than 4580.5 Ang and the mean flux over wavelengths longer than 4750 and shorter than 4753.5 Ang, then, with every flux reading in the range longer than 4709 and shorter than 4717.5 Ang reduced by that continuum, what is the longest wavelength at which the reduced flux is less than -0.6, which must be 4716.94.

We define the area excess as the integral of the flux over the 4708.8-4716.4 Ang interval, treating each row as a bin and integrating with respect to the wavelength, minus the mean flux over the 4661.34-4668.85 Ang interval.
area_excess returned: 151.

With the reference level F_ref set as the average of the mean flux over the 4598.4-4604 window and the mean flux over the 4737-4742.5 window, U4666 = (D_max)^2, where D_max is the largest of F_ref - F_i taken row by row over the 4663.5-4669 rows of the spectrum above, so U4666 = 0.6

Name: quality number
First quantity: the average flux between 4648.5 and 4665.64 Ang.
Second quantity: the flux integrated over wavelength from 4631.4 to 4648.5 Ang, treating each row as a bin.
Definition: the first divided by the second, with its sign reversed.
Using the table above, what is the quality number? -0.0596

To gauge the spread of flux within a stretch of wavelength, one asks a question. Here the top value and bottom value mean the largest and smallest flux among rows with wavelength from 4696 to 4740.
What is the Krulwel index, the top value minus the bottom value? 8.7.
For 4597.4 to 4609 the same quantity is 4.6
